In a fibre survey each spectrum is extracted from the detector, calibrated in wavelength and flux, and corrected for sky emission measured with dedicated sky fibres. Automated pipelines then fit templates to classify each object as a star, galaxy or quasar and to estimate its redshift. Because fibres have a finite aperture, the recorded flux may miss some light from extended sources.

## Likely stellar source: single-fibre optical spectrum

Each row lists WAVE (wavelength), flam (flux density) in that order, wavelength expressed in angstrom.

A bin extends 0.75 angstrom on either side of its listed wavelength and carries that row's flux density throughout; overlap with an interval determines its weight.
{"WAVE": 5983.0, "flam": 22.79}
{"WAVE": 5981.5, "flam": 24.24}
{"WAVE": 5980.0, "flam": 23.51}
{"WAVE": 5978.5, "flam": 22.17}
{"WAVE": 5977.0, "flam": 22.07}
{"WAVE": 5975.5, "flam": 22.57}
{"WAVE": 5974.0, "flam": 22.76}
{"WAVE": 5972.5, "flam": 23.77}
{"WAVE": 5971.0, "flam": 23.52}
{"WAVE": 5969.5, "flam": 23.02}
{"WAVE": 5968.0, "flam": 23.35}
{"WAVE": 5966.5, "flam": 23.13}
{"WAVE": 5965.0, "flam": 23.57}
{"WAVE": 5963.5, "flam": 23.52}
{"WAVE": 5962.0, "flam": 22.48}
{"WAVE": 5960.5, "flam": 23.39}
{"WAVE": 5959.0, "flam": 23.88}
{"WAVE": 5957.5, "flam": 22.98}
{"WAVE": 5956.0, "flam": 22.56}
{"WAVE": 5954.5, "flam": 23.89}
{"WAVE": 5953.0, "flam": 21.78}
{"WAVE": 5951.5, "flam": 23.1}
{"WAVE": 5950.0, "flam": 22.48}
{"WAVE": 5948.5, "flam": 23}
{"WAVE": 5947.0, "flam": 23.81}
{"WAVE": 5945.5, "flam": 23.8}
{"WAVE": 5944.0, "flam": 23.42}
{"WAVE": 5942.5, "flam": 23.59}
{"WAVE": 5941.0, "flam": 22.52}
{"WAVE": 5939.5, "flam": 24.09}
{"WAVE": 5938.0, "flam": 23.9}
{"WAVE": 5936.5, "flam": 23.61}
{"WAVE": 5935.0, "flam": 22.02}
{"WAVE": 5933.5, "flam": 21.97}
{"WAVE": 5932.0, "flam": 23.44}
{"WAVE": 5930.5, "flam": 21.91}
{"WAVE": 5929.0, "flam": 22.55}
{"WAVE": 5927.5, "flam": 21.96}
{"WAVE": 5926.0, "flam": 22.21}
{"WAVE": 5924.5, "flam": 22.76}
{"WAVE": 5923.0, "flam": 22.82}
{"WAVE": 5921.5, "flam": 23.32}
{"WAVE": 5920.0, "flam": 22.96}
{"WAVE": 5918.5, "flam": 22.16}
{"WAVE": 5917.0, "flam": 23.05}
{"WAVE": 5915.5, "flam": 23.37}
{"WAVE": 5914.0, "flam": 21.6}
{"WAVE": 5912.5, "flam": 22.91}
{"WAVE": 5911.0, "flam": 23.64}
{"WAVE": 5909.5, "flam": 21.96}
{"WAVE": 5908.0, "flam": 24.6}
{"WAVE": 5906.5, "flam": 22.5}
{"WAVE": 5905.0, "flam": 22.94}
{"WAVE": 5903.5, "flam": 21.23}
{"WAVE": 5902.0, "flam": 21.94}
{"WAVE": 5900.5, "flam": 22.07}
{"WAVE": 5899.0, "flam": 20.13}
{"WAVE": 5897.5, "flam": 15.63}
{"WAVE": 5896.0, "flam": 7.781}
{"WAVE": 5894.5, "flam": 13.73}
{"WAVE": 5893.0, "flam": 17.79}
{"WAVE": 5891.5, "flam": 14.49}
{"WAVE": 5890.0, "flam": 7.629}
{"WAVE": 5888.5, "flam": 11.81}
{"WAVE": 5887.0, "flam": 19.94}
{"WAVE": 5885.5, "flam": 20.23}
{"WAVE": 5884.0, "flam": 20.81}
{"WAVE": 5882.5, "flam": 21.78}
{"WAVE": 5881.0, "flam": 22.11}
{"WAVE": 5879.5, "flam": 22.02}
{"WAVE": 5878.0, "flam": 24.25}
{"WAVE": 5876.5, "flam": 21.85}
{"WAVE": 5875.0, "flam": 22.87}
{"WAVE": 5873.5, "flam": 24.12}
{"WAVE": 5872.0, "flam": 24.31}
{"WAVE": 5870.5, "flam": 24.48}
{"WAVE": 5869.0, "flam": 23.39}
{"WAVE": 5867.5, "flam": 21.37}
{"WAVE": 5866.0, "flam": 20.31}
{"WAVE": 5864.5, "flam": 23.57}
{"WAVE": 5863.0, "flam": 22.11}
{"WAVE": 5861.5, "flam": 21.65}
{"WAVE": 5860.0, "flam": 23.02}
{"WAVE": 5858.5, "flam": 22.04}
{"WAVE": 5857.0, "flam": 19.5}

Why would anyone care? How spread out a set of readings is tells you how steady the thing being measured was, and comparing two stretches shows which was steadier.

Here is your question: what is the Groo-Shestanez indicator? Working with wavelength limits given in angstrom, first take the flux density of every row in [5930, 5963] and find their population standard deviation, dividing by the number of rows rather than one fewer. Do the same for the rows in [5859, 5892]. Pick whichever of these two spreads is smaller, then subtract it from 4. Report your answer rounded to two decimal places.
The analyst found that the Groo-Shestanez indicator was 3.27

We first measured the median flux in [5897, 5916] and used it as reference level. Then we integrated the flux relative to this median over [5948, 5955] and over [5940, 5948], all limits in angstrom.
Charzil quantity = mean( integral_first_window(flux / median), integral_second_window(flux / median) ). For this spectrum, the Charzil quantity 7.9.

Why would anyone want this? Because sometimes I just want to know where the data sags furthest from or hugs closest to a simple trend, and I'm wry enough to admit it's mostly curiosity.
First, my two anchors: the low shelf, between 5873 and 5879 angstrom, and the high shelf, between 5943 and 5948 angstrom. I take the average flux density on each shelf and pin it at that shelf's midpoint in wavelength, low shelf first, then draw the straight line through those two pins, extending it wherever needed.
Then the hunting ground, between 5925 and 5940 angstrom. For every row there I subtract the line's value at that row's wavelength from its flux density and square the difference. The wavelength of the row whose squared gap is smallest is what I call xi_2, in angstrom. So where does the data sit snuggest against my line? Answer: 5936.5 angstrom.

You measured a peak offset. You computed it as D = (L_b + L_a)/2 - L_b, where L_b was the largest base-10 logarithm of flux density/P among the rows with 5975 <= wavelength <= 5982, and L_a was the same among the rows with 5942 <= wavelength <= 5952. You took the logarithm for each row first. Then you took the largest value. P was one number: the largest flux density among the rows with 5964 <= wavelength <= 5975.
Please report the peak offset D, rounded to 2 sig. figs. -0.0039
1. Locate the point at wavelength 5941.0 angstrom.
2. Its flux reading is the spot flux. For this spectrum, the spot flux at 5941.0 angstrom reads 22.52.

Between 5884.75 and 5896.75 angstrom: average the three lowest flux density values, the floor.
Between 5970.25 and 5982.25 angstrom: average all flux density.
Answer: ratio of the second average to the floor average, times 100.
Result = 254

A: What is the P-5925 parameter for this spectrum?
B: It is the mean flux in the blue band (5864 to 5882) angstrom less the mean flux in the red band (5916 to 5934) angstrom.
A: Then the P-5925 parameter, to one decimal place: 0.3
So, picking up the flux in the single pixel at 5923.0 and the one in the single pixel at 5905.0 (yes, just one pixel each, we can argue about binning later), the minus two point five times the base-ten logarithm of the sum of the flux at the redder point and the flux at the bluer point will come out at -4.15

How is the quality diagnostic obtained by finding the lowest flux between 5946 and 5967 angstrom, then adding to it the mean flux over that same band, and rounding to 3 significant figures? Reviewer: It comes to 44.9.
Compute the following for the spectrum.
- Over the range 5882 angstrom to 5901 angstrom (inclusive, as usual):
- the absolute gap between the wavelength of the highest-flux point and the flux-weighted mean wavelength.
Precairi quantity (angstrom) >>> 9.3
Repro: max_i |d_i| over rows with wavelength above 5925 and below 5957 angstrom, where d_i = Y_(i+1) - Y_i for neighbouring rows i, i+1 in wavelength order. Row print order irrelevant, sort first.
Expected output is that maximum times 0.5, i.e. 1.1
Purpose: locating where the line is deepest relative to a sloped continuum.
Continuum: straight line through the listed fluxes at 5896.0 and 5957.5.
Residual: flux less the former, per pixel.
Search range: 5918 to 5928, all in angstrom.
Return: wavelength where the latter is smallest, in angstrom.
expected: 5927.5 angstrom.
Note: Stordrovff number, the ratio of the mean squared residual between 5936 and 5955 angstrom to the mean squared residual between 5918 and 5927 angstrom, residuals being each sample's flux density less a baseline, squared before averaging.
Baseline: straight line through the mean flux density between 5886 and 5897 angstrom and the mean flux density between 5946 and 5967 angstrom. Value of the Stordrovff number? 0.22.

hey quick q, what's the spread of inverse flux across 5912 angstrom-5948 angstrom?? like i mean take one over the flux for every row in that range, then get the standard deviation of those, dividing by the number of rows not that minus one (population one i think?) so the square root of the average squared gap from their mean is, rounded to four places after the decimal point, 0.0014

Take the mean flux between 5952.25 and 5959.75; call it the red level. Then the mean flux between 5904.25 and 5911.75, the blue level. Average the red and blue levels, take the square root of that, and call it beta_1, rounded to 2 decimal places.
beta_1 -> 4.80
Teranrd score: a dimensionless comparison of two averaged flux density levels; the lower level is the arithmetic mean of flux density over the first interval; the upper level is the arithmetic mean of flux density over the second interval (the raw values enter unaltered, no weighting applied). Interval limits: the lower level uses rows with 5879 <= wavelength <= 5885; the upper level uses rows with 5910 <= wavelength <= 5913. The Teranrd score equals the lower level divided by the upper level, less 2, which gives -1.07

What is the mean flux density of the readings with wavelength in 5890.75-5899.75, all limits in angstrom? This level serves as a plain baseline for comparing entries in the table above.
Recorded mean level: 14.9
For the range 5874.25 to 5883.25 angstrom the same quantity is 22.5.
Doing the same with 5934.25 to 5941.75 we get 23.2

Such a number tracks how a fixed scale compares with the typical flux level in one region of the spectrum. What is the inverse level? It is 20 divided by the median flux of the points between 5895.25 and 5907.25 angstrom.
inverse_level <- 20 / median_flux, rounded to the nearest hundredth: 0.93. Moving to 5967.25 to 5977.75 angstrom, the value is 0.87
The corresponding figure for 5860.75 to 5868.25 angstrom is 0.92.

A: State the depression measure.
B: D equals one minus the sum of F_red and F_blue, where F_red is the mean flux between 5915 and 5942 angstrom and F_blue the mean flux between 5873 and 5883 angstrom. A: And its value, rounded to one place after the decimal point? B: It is -44.5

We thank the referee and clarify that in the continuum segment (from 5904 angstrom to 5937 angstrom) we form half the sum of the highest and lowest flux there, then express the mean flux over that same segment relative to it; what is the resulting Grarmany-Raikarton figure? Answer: 0.98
